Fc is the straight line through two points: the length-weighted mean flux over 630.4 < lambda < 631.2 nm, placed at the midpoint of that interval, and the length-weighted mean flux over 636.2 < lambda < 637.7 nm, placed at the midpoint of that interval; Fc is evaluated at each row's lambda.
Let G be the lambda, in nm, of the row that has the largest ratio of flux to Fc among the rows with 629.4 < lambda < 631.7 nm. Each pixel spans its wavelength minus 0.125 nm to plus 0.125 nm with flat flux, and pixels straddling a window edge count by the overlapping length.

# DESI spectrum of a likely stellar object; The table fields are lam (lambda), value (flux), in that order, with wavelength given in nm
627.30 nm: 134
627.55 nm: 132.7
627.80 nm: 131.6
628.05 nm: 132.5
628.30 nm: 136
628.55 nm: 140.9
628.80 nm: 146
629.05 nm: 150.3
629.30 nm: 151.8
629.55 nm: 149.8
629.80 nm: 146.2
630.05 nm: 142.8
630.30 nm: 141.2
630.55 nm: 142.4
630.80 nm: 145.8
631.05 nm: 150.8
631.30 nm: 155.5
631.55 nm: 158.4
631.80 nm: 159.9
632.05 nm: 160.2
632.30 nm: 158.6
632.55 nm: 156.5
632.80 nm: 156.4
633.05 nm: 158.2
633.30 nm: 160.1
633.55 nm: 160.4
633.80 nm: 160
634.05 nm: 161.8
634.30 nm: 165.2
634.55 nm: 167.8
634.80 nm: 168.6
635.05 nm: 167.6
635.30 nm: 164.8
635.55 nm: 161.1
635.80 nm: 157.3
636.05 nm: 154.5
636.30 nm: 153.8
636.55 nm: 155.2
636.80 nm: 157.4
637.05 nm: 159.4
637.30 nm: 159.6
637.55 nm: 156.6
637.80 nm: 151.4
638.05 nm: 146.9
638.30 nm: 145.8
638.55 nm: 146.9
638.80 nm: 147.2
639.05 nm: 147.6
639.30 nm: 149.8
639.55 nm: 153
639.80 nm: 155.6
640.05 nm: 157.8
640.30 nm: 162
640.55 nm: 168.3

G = 631.55 nm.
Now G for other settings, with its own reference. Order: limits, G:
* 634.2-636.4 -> 634.80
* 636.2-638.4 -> 637.05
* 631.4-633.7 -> 631.80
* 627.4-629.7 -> 629.30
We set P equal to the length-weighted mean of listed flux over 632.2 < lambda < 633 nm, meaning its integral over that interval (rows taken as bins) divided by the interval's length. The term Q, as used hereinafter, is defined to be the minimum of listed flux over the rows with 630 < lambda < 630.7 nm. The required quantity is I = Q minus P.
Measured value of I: -16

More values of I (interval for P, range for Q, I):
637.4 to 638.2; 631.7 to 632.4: 7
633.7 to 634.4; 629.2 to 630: -16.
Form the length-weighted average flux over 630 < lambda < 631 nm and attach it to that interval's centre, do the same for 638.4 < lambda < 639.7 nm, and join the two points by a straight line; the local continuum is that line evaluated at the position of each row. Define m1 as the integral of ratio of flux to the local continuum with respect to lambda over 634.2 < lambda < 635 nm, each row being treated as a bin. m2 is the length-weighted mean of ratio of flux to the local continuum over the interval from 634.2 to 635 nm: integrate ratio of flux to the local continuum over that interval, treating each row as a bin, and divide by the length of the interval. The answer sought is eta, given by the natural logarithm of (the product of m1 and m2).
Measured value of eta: 0.046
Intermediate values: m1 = 0.92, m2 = 1.14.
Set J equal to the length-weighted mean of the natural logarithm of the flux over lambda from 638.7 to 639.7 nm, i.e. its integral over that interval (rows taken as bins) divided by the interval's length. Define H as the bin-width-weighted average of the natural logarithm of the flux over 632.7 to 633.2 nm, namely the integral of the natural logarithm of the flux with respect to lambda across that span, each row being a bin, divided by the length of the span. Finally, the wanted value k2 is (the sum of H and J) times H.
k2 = 50.9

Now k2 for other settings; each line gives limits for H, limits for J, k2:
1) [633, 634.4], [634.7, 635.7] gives 51.8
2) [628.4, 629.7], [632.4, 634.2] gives 50.2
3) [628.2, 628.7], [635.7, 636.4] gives 49.2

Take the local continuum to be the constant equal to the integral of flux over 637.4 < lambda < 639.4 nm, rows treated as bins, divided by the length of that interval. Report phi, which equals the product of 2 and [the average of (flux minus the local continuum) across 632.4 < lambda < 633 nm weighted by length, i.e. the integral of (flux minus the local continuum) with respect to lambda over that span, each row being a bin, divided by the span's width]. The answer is 15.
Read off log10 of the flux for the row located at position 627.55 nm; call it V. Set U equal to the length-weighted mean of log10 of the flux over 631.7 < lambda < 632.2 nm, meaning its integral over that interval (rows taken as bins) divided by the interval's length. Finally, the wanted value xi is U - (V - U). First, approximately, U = 2.20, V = 2.12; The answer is 2.29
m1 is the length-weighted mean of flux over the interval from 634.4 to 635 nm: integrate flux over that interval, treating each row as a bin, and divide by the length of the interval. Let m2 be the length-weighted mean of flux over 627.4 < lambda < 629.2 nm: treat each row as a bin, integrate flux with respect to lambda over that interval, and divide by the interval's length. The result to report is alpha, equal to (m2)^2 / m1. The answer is 114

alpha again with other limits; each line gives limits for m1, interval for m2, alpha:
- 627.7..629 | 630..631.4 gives 155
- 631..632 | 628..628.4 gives 115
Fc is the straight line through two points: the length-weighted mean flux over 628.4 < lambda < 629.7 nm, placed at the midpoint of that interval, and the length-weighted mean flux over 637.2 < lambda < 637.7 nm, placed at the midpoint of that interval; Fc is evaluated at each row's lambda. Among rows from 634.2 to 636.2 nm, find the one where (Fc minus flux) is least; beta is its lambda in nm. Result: 634.80 nm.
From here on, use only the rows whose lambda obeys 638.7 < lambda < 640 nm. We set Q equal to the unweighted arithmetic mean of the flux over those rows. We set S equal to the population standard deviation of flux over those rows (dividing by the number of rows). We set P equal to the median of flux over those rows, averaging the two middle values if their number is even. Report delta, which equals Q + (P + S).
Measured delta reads 304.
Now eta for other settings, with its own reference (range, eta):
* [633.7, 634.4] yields -0.143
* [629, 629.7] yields -0.253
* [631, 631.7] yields -0.205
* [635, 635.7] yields -0.134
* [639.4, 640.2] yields -0.144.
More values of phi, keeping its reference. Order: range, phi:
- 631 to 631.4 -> 9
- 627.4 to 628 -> -34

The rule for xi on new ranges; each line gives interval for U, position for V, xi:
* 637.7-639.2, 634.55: 2.11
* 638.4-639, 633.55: 2.13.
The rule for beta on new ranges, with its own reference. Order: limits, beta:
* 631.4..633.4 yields 631.80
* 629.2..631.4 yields 631.30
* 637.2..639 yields 637.30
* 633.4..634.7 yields 634.55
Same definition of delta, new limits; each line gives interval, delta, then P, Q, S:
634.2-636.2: 333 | 165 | 163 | 4.9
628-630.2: 296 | 146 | 144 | 6.2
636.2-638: 316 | 157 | 156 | 2.8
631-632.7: 319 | 158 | 157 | 3.0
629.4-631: 292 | 144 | 145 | 2.9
